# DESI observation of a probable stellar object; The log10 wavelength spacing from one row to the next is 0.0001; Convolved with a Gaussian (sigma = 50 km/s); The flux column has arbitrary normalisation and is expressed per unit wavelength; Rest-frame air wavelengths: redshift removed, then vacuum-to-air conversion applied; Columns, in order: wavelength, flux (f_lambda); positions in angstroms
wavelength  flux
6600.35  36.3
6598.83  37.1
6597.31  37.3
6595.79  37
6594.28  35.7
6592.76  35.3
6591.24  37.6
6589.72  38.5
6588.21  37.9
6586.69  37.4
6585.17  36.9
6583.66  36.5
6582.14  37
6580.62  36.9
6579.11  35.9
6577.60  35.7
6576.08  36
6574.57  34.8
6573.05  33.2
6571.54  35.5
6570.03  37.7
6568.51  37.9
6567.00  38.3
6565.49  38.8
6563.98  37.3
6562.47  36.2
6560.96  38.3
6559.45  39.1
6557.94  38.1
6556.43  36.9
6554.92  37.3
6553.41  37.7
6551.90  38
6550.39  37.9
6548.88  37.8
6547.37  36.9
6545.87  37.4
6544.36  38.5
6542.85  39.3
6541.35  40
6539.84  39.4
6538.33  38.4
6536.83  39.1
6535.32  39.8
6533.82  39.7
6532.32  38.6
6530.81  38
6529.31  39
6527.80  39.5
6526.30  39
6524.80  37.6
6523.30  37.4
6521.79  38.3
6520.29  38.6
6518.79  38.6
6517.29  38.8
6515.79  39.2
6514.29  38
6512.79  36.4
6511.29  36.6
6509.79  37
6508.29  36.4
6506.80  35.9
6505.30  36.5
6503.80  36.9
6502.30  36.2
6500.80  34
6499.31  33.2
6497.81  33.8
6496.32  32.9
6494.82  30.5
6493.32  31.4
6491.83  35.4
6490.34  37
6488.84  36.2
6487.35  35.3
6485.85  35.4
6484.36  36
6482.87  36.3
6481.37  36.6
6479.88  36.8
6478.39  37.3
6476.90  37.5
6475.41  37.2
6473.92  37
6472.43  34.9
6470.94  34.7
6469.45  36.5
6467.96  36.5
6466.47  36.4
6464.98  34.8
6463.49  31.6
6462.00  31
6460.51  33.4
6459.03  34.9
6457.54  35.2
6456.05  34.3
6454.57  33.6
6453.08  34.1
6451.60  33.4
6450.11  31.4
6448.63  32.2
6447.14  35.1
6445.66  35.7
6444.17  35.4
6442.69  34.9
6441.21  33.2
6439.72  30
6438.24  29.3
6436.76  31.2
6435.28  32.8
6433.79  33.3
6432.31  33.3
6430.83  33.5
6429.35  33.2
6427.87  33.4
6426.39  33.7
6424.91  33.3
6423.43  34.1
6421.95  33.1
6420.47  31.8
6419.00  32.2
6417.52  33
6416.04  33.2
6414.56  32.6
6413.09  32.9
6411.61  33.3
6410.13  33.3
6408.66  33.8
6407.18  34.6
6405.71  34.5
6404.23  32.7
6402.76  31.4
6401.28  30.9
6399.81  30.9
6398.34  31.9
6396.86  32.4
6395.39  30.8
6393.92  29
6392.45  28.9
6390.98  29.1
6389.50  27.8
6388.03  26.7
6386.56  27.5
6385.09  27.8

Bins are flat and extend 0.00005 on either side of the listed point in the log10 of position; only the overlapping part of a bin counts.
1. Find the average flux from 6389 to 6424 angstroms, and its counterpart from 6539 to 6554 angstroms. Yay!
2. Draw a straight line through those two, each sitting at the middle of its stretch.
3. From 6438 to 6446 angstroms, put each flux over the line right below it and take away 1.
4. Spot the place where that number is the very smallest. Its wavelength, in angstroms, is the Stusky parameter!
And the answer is 6438.24 angstroms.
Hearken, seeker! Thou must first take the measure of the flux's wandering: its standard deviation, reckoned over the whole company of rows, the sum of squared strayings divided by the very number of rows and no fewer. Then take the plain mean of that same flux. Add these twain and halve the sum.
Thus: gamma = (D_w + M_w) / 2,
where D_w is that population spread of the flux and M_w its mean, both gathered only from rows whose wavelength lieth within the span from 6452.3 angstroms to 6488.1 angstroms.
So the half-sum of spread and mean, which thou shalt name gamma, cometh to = 18.5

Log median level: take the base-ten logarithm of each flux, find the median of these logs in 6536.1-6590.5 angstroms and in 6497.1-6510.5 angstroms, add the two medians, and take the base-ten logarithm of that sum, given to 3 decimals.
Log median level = 0.496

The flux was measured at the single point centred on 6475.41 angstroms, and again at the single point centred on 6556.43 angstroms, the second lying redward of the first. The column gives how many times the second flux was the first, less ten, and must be -9.01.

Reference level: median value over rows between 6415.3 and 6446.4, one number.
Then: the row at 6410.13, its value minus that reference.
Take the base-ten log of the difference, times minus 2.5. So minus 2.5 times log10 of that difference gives 2.5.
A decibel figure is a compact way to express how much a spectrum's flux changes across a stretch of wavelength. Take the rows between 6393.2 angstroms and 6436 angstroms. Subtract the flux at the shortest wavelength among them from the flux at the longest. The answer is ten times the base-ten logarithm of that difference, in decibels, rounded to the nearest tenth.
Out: 5.8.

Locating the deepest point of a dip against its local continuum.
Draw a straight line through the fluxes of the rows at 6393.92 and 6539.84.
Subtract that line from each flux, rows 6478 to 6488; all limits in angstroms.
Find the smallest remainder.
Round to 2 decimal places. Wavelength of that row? 6487.35 angstroms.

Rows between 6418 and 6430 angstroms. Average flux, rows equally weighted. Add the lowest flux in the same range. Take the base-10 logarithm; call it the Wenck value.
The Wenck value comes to 1.81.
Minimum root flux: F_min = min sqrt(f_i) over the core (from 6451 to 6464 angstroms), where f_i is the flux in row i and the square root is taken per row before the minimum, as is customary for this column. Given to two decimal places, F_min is 5.57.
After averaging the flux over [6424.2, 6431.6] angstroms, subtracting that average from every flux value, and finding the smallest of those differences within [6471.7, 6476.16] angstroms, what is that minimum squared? 2.2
